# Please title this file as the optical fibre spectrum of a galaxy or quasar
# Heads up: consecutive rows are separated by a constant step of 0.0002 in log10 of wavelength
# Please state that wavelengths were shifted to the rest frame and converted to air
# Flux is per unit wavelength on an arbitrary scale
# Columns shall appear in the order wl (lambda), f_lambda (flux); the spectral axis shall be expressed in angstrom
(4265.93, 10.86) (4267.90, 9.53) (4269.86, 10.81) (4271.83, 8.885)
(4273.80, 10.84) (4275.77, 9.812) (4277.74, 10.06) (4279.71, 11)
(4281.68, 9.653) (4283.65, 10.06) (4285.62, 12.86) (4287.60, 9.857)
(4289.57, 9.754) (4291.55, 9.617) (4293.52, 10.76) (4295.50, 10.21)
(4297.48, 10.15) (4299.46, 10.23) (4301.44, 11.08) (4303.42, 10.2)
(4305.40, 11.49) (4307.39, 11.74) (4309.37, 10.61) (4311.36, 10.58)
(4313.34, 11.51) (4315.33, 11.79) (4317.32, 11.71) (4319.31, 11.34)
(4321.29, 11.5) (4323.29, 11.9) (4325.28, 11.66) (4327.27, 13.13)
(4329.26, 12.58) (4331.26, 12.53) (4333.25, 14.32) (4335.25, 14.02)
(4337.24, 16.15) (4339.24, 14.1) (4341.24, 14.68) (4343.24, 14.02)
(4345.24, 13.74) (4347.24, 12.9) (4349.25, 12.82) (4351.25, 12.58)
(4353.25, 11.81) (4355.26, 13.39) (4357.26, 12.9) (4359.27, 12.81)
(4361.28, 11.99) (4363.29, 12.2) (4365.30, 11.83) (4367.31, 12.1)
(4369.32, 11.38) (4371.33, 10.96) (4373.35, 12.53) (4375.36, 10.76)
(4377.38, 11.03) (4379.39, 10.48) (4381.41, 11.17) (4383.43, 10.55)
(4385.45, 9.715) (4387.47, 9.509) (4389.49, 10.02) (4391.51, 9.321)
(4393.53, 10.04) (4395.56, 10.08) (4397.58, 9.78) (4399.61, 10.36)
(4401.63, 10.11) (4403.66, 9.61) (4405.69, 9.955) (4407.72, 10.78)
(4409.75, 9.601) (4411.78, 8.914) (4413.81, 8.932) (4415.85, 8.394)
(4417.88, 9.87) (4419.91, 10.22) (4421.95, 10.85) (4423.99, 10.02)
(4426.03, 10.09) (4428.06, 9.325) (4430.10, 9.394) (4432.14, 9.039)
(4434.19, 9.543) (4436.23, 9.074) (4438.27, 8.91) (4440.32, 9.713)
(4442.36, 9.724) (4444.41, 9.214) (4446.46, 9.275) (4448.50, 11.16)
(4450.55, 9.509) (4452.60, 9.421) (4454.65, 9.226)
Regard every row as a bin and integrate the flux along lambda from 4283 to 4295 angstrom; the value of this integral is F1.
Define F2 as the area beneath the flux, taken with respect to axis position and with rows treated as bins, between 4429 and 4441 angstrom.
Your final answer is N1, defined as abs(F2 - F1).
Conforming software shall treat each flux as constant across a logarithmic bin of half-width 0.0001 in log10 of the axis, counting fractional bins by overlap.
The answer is 15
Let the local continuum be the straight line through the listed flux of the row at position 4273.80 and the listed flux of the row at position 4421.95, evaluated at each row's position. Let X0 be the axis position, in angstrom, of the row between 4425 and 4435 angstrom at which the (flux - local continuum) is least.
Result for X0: 4432.14 angstrom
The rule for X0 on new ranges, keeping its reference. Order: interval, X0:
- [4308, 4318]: 4311.36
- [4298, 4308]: 4303.42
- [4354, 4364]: 4361.28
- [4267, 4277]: 4271.83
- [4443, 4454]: 4444.41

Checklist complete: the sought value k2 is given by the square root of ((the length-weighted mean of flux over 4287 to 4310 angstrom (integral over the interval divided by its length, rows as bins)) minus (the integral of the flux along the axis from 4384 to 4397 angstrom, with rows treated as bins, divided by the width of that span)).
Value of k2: 0.82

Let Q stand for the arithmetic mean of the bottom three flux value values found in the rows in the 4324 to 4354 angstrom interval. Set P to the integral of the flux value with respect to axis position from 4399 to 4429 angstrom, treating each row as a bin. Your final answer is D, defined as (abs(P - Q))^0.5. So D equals 16.8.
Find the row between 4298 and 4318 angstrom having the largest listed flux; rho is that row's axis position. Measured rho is 4315.33 angstrom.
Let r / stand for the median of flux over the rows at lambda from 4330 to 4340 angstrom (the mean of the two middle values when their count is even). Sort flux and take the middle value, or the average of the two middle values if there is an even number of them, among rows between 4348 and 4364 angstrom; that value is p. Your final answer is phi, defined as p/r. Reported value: 0.90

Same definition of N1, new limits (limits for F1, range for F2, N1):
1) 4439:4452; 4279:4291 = 1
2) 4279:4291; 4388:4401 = 3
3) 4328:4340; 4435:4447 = 55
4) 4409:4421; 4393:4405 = 8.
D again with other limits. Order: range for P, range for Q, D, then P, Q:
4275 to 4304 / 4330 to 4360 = 17.0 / 300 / 12.3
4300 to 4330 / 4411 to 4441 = 18.3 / 345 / 8.7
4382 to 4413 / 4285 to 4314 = 17.2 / 307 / 9.7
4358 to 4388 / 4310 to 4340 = 18.1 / 339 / 11.1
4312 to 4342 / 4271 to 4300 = 19.4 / 385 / 9.4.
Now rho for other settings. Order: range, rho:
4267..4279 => 4273.80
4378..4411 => 4381.41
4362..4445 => 4373.35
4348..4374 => 4355.26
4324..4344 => 4337.24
